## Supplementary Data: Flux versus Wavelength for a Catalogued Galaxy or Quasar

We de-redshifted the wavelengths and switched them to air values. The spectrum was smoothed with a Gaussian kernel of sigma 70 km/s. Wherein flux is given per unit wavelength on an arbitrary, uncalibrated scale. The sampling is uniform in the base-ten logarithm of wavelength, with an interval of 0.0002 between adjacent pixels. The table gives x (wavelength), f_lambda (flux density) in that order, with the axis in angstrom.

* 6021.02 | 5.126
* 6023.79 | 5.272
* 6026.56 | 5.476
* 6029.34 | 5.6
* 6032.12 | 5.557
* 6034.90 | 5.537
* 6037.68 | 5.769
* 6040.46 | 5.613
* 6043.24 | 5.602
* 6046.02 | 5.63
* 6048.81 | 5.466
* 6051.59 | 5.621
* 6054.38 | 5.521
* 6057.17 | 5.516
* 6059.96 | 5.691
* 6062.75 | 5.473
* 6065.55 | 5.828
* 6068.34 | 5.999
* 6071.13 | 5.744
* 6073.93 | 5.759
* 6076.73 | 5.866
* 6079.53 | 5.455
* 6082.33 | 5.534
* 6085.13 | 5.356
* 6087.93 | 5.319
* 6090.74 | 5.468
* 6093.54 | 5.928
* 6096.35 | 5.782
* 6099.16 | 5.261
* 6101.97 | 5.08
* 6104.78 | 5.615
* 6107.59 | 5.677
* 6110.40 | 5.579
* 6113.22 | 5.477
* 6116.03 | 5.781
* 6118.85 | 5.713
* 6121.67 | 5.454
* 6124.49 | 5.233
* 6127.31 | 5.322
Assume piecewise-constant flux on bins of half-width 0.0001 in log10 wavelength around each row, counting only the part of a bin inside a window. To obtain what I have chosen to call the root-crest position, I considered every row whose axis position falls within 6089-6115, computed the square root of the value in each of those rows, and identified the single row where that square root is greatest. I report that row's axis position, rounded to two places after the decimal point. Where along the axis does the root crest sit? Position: 6093.54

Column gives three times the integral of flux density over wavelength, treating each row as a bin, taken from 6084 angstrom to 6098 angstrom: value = 234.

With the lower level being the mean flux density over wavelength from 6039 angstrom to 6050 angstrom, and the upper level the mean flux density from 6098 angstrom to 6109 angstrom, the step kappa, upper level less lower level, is -0.17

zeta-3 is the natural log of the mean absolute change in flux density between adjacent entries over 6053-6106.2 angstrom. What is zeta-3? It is -1.50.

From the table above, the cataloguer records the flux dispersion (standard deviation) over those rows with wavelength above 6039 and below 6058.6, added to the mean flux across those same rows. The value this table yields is 5.63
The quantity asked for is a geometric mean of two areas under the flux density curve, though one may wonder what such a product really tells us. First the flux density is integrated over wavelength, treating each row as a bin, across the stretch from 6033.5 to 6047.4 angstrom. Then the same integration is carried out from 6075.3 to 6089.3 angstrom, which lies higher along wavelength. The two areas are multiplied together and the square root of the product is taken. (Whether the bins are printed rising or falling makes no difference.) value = 77.7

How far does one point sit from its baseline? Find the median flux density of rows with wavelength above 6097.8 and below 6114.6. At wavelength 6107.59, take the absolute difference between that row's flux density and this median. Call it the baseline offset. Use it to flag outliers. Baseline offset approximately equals 0.15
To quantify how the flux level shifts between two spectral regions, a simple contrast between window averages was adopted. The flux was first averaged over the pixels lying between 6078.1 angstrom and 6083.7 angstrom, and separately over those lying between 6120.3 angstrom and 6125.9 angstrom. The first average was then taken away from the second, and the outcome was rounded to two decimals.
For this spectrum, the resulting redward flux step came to -0.15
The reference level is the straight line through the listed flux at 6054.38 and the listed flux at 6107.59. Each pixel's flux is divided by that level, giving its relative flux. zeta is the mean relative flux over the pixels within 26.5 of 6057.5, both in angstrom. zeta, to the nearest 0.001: 1.020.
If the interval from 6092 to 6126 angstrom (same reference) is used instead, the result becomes 0.977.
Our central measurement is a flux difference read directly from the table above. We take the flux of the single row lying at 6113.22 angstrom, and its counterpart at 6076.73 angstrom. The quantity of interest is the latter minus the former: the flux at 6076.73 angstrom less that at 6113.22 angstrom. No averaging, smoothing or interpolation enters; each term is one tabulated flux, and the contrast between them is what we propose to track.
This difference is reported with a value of 0.39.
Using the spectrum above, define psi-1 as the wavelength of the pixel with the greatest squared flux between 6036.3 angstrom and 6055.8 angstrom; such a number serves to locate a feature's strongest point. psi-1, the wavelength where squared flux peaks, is 6037.68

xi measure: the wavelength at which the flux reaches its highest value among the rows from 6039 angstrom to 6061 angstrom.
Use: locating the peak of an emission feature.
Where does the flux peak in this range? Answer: 6059.96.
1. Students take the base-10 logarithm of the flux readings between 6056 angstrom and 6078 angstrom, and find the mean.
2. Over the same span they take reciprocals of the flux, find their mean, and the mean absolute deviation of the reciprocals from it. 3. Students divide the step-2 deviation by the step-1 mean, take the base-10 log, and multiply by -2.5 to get 5.7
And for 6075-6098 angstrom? 5.2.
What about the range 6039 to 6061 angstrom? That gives 6.4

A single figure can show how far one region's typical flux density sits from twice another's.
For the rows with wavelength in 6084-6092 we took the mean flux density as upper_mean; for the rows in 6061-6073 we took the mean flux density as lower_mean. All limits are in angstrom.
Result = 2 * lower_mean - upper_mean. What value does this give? 6.14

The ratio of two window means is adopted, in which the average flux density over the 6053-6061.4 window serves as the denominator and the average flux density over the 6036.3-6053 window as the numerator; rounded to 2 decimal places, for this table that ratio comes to 1.01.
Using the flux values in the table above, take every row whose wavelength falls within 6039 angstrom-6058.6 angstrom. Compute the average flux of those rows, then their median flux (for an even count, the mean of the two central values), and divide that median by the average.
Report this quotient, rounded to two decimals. 1.01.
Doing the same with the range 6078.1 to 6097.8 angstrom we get 0.99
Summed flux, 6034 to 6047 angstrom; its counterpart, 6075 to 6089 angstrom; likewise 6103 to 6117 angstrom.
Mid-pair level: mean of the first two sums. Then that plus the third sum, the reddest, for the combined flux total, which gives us 56.0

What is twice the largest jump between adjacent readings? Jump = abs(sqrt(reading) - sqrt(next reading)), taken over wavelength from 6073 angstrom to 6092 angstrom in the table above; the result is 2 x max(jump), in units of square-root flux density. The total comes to 0.17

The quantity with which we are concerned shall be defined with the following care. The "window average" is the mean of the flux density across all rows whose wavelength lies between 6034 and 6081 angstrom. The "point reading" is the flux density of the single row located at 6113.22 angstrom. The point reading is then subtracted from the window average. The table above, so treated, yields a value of 0.18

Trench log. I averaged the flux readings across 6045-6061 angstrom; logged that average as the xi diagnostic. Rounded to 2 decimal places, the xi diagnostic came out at 5.57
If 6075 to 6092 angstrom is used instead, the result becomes 5.50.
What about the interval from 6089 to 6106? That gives 5.52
